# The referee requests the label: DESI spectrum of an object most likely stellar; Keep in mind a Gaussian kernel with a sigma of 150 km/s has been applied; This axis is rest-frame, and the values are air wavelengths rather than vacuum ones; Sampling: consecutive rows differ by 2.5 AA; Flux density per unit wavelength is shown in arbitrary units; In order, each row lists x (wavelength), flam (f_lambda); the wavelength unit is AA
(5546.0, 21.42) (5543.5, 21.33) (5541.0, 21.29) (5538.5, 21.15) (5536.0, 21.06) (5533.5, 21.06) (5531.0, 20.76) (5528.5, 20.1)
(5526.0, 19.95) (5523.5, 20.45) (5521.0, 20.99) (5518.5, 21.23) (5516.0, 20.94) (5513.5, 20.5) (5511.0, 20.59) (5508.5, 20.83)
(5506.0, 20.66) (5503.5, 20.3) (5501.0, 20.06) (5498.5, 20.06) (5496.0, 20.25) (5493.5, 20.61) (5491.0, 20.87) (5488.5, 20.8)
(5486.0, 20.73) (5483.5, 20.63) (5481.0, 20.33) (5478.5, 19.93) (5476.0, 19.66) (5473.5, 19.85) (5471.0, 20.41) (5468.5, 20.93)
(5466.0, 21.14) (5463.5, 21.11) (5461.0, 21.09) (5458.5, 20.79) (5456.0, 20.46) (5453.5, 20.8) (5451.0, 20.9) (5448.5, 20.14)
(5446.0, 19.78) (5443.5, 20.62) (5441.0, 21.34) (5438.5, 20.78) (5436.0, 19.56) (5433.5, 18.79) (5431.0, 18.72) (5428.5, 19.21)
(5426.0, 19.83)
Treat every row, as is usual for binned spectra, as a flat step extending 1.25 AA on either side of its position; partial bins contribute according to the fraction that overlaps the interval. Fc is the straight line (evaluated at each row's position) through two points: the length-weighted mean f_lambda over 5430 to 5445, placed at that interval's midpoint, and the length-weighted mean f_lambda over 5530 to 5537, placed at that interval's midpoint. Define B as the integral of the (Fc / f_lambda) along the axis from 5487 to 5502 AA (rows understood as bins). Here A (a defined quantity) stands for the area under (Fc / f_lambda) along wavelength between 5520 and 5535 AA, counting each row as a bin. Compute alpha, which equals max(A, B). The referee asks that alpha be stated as 15.3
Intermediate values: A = 15.3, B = 15.1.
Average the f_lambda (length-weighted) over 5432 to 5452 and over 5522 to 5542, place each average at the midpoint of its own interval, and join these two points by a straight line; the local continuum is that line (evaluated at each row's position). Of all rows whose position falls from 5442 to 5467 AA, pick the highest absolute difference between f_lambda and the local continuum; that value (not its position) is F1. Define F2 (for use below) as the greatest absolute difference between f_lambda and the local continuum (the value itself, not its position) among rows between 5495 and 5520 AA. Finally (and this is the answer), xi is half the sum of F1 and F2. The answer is 0.69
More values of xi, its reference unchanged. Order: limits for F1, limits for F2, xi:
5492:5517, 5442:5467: 0.64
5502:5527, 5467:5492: 0.74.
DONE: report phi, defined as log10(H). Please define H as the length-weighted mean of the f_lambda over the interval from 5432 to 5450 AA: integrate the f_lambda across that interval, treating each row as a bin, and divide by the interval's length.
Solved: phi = 1.304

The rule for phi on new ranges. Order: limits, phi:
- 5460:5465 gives 1.324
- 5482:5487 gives 1.315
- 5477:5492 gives 1.312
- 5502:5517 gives 1.314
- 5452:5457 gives 1.315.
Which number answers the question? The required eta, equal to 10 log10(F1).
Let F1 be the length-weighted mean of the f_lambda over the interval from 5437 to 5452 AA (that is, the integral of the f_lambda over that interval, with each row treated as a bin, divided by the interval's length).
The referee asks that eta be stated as 13.13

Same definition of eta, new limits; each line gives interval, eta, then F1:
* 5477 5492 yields 13.12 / 20.5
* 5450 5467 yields 13.20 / 20.9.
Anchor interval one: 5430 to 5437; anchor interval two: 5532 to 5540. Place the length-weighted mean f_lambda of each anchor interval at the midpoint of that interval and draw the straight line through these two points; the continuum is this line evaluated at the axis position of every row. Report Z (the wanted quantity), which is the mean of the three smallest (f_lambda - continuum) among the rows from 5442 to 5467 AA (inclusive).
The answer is 0.77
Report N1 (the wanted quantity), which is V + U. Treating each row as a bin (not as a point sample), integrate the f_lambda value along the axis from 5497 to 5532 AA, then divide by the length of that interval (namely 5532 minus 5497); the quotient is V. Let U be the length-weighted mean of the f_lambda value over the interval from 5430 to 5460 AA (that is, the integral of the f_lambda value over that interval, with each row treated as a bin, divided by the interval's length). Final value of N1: 40.8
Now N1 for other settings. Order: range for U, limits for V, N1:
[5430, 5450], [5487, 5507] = 40.4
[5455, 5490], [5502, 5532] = 41.2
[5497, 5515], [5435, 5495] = 41.0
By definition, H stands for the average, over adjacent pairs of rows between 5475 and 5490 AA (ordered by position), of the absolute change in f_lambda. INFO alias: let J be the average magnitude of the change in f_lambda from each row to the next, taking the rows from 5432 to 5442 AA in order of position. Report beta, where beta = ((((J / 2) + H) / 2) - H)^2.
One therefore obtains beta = 0.0097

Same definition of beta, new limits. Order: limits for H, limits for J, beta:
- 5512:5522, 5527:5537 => 0.0067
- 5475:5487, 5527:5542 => 0.0055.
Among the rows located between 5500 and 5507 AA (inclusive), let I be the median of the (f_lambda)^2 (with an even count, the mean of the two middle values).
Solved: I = 412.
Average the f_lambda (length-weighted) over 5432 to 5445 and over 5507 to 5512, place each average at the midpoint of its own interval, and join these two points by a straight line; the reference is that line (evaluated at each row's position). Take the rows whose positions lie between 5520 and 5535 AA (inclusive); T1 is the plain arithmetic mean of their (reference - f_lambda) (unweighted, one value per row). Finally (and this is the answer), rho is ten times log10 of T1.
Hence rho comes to -5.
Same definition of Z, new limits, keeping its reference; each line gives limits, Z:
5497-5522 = -0.24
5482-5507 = -0.24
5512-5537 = -0.72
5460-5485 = -0.06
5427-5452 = -0.06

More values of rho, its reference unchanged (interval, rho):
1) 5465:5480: -9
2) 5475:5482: -3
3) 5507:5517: -17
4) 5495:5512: -6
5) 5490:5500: -8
